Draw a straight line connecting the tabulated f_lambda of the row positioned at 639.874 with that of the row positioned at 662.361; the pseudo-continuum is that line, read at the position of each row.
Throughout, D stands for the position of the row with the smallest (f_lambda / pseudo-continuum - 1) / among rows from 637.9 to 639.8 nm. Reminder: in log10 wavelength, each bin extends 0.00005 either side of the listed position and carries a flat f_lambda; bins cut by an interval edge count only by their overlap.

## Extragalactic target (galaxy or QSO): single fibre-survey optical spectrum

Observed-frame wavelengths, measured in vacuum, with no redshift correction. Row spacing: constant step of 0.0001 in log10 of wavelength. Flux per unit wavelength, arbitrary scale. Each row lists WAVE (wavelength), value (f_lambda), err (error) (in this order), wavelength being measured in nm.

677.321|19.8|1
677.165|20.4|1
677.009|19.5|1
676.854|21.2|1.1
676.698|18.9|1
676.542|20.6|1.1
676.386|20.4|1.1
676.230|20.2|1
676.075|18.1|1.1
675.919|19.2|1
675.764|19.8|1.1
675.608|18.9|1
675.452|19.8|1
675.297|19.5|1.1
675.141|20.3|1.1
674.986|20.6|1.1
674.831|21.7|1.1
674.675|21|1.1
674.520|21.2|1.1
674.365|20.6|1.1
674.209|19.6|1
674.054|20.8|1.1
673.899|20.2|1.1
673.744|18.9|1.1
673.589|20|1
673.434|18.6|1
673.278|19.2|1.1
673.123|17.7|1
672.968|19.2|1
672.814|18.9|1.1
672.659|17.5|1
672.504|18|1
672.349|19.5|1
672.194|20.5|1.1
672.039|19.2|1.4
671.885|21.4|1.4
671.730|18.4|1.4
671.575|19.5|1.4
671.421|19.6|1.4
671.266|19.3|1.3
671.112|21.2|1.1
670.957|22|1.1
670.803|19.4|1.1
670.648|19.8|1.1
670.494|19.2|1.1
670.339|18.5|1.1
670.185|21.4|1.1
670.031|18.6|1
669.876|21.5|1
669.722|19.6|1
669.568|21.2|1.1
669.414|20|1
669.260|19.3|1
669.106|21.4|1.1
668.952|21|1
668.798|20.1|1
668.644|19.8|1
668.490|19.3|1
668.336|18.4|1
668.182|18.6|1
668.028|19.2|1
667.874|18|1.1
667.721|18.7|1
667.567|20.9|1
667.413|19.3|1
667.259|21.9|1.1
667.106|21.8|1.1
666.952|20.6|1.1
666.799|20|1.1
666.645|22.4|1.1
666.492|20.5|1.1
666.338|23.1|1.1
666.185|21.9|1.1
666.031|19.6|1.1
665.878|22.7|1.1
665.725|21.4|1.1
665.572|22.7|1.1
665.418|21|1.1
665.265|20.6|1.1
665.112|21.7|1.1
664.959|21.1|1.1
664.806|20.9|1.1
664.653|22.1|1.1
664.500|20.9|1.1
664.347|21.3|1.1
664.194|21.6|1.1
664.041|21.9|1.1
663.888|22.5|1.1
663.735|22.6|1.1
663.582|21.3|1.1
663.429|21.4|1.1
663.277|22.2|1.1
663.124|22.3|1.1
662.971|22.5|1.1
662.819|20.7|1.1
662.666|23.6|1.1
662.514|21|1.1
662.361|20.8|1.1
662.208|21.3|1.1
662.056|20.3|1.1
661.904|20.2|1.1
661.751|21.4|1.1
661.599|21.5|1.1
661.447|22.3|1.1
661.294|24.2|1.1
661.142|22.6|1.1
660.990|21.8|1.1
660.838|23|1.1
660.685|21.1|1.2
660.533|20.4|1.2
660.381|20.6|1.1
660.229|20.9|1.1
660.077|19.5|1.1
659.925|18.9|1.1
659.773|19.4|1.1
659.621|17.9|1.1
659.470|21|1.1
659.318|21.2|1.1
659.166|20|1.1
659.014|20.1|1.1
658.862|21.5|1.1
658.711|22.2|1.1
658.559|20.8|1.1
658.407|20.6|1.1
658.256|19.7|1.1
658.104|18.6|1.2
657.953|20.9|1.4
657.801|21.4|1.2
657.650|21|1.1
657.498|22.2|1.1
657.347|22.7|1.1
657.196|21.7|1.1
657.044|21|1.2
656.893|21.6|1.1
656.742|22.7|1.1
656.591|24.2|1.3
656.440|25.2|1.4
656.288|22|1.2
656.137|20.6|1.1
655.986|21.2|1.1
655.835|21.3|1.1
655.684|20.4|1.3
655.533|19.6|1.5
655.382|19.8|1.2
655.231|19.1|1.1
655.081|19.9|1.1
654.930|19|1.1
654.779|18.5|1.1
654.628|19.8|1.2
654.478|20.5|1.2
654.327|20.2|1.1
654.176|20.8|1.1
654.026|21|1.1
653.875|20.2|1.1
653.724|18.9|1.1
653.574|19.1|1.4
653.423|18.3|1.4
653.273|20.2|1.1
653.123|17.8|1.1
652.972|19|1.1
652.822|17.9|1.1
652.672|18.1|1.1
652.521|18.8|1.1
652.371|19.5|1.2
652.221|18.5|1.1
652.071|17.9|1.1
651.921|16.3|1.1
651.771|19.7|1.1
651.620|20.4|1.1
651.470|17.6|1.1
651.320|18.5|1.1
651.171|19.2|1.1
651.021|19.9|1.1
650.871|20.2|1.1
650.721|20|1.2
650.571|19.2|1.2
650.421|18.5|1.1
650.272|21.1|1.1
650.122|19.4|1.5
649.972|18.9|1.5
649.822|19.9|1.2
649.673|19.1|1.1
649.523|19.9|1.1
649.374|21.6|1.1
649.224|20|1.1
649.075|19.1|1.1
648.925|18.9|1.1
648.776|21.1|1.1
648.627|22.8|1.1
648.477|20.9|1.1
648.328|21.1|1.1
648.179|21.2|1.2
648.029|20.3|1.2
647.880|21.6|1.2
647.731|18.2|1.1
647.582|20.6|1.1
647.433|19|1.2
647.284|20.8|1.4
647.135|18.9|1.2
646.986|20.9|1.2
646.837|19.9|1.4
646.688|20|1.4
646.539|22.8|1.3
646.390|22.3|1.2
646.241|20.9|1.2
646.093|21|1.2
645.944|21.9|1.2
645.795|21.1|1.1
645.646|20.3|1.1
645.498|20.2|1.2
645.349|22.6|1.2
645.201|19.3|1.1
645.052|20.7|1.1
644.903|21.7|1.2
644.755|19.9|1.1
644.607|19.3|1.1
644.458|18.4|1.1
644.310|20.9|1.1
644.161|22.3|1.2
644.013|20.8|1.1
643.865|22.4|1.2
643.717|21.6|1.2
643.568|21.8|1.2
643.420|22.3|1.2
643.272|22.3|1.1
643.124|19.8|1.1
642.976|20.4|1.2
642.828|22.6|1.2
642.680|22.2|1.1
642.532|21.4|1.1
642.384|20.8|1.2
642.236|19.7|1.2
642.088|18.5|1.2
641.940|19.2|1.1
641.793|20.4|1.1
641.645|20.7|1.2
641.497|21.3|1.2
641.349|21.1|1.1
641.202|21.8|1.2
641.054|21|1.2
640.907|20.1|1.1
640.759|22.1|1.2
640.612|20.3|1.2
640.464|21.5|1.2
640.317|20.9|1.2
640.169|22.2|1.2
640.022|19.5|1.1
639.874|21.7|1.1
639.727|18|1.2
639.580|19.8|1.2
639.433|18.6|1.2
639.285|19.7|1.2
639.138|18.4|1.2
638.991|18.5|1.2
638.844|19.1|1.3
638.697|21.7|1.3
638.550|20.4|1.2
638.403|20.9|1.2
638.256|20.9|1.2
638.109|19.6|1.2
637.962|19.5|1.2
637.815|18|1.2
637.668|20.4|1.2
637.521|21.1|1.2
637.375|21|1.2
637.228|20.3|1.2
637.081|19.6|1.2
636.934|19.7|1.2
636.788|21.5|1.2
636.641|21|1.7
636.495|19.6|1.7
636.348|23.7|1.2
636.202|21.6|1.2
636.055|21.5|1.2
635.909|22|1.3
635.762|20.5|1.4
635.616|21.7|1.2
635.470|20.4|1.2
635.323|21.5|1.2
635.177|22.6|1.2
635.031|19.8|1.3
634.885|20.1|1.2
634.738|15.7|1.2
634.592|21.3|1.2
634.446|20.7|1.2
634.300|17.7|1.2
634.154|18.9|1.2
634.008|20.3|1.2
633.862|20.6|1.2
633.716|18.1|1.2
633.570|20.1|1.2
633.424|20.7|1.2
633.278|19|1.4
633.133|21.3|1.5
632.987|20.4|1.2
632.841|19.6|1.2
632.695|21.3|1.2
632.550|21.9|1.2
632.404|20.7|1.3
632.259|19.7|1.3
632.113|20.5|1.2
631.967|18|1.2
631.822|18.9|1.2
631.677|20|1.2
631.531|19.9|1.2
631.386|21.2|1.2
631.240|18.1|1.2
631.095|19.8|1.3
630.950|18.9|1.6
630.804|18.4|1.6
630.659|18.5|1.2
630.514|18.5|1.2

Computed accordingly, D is 639.727 nm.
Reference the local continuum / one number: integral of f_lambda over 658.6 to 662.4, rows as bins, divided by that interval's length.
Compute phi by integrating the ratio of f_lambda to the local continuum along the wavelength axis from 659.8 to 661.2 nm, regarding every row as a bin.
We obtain 1.40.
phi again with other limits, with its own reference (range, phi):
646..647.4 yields 1.39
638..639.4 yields 1.33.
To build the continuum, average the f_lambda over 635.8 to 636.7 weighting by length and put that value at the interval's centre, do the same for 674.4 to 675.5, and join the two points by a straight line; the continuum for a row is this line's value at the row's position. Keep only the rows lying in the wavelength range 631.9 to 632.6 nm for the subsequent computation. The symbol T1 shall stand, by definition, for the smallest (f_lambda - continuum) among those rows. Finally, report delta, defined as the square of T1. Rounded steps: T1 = -3.6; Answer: 13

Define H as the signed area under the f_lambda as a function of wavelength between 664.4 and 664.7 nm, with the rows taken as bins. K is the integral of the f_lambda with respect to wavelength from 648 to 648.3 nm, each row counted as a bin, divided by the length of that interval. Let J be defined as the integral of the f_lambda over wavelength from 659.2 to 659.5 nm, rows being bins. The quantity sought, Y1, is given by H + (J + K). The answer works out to 33.5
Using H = 6.4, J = 6.28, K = 20.8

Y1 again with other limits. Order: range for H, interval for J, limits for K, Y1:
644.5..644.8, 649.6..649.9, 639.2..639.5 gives 30.8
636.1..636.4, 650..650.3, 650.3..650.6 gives 31.9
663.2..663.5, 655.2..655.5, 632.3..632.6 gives 33.5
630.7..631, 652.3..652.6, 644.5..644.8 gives 30.7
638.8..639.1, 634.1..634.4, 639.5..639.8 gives 30.1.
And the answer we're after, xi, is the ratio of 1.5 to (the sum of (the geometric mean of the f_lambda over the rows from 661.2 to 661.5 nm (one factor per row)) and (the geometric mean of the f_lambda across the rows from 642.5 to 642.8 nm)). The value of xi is 0.0333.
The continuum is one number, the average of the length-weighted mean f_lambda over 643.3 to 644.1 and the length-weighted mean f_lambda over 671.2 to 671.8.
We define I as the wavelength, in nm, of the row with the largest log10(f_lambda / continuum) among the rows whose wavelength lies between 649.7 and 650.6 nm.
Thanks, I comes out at 650.272 nm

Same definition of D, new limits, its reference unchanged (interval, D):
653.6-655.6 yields 654.779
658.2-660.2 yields 659.621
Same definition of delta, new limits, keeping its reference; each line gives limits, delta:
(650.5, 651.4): 7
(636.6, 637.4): 4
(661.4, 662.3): 1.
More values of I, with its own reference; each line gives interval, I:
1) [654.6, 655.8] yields 655.684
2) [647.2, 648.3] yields 647.880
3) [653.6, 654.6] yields 654.026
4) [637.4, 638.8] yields 638.697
